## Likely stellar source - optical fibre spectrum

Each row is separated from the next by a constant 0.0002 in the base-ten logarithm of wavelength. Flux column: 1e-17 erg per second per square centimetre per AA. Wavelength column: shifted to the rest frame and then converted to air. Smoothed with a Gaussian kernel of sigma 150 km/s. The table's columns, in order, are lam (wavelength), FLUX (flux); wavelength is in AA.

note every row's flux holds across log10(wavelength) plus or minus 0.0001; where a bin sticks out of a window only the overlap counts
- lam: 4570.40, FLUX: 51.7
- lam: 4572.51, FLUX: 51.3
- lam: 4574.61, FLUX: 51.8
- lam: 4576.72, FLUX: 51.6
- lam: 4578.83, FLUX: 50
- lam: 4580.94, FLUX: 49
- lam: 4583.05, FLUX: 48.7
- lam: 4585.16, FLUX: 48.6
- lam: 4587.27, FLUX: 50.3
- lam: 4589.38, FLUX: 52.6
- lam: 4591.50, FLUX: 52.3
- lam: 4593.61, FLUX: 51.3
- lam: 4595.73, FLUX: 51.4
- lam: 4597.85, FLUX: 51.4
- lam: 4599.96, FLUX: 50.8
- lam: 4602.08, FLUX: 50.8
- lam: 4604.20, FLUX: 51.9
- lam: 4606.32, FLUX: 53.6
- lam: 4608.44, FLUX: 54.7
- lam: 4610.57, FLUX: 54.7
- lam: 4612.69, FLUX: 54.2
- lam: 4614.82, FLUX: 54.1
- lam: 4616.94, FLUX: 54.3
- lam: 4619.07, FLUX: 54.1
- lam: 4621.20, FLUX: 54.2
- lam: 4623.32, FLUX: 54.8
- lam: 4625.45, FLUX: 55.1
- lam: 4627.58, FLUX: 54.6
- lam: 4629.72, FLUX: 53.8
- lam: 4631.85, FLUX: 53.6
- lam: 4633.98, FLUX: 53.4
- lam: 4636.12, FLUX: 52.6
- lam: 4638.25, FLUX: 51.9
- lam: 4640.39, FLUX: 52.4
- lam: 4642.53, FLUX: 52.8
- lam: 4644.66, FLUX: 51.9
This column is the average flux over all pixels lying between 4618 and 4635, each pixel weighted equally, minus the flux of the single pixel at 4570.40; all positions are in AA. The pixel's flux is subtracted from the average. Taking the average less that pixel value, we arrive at 2.5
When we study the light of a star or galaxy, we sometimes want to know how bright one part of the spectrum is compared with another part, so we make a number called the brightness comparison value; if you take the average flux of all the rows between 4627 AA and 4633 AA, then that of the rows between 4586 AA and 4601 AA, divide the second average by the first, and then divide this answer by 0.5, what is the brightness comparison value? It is 1.91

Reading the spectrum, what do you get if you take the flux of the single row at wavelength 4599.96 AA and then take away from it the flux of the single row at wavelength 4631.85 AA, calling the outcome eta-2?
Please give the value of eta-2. -3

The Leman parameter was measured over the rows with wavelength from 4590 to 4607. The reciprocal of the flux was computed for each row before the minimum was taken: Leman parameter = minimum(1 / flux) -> 0.0187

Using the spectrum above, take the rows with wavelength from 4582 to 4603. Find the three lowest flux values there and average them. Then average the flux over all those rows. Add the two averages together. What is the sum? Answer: 100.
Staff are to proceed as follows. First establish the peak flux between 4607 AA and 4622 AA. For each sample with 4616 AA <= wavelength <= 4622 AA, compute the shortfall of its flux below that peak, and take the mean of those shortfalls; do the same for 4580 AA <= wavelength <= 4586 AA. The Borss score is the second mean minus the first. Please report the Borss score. 5.4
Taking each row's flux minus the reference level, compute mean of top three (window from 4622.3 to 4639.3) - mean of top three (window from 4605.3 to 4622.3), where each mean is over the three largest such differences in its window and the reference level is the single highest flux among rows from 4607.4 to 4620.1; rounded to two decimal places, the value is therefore 0.27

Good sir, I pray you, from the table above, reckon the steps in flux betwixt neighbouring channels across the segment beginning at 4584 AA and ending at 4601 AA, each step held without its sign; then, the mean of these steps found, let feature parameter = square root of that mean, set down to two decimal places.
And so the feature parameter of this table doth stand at 0.93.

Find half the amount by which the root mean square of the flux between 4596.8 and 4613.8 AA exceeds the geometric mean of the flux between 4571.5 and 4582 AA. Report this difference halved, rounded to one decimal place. 1.0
